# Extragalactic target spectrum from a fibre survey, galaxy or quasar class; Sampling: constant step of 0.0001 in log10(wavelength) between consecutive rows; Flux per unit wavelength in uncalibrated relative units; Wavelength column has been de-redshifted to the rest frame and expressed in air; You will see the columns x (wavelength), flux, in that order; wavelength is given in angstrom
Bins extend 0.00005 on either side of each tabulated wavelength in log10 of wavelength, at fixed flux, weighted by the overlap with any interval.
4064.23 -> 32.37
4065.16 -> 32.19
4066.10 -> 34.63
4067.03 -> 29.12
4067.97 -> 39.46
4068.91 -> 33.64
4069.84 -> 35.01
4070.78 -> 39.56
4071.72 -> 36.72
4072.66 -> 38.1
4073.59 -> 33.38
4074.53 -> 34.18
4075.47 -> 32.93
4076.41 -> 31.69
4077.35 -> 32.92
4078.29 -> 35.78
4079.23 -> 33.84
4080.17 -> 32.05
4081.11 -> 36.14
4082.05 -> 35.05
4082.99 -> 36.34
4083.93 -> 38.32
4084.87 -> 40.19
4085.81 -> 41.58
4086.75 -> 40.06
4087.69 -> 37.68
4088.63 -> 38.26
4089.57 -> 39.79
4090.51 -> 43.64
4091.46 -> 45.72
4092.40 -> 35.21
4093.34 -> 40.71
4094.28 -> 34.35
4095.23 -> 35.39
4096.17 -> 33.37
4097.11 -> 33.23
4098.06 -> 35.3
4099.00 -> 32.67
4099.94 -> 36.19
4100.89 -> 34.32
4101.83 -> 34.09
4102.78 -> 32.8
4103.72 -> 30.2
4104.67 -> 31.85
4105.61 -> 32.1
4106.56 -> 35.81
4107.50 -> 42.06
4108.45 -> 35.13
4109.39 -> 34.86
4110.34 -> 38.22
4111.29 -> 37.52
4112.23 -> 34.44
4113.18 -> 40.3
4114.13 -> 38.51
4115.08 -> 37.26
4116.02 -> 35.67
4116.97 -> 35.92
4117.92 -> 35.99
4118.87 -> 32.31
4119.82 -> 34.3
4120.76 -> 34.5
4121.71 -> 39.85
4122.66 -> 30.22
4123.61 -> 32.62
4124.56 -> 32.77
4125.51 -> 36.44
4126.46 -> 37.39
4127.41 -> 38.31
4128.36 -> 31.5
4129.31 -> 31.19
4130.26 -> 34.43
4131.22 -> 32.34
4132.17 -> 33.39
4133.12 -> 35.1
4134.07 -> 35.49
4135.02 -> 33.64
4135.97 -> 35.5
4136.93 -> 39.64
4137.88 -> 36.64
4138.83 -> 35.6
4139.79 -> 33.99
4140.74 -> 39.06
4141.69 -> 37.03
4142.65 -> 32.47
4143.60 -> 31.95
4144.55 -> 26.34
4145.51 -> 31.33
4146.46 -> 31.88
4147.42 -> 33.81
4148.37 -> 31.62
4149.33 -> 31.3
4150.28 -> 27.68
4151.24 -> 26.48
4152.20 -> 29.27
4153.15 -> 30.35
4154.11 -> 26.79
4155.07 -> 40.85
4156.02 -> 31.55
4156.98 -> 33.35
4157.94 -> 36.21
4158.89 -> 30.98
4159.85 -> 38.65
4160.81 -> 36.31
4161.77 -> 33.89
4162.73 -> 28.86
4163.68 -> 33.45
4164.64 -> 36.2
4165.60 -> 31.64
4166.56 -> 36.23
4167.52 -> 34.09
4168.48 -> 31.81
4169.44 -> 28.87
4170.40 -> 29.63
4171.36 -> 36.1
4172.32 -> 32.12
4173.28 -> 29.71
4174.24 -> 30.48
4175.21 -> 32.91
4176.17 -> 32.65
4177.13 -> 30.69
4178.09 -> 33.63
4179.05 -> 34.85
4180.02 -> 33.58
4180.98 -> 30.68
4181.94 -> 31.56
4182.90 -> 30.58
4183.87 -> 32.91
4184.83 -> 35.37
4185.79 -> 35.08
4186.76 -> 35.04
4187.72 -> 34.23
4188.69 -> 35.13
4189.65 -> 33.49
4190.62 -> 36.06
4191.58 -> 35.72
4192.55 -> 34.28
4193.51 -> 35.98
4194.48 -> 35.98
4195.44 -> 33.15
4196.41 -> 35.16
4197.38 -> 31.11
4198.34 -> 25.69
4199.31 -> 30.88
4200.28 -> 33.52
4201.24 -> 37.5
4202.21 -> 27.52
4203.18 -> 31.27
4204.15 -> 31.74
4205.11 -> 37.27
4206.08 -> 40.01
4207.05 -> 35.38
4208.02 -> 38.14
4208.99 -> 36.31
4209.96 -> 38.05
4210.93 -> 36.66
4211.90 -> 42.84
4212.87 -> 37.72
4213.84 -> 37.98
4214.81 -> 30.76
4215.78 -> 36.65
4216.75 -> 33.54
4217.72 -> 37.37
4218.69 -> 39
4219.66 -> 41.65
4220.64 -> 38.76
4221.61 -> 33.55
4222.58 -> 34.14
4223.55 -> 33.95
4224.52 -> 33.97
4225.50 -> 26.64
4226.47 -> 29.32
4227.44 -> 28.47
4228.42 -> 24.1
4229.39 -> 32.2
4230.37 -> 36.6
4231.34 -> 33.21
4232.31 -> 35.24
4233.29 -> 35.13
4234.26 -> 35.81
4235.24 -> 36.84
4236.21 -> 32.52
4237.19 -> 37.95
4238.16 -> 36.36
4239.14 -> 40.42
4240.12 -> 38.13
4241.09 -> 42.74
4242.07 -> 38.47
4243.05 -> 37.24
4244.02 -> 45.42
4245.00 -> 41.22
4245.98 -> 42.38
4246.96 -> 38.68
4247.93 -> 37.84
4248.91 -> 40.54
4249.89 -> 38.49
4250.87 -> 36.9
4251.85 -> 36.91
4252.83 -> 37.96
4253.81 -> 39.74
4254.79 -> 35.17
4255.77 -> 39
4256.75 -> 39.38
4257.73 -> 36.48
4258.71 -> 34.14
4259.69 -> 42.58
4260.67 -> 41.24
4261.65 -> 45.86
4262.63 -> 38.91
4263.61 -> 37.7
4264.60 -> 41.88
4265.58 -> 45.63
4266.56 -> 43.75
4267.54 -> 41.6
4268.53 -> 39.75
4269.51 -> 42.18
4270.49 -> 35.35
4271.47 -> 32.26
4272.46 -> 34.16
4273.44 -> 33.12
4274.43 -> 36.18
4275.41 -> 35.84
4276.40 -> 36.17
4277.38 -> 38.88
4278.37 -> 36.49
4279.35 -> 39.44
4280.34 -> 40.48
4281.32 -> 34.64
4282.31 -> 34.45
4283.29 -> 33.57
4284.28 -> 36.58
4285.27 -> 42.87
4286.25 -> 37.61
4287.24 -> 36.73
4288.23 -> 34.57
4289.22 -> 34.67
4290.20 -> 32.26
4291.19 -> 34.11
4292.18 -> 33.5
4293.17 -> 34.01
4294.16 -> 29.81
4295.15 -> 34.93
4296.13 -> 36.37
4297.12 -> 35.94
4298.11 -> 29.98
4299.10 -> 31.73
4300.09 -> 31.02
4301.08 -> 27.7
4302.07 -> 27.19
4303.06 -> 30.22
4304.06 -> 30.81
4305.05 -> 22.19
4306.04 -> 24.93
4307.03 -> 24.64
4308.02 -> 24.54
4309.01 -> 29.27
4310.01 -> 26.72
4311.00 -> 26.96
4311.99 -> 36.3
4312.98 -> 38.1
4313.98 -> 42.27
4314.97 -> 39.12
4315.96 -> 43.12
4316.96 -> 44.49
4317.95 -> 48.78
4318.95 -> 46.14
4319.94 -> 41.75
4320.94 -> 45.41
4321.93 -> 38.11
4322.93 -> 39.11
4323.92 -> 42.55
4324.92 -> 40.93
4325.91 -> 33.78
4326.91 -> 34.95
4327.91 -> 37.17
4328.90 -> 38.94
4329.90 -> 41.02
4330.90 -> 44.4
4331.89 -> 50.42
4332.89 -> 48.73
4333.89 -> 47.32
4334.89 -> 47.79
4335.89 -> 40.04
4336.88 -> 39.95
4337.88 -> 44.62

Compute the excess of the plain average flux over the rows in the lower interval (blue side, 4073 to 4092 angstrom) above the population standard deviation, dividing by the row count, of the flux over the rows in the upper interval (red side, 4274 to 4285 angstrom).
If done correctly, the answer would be 35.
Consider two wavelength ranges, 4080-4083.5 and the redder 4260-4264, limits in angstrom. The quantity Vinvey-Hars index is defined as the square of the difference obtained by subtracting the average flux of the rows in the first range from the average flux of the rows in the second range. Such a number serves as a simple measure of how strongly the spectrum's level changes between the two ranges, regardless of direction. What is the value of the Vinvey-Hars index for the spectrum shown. 36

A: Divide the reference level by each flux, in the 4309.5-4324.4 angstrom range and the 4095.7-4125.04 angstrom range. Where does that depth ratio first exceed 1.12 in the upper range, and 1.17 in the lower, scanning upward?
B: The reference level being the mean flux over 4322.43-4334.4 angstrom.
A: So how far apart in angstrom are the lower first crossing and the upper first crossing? 213.8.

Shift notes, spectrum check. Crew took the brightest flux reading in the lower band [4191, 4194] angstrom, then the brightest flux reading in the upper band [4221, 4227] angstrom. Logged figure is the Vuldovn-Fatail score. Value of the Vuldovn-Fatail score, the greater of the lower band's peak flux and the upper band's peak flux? 36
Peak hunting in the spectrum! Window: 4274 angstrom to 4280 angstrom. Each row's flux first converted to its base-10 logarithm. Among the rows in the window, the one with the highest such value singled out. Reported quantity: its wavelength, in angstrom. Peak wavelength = 4279.35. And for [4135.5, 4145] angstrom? 4136.93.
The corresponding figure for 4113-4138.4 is 4113.18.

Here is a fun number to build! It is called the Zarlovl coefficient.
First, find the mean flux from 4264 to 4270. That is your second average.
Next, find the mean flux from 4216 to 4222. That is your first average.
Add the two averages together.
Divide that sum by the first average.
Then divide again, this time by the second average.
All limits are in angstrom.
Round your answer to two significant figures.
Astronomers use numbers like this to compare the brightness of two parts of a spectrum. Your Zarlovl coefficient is 0.050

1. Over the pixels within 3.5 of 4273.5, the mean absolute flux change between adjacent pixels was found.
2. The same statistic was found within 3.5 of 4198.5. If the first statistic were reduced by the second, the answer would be -2.3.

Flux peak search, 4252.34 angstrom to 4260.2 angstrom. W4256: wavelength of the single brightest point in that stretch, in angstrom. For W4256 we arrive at 4259.69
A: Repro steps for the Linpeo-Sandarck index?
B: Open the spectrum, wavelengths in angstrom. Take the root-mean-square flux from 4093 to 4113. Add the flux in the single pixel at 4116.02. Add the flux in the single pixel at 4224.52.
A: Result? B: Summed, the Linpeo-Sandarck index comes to 105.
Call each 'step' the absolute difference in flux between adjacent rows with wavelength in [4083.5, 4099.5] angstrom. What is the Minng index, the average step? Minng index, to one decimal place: 2.8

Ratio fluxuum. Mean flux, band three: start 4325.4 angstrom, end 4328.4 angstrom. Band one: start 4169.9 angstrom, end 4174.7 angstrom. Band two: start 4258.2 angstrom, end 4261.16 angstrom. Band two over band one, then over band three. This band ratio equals 0.035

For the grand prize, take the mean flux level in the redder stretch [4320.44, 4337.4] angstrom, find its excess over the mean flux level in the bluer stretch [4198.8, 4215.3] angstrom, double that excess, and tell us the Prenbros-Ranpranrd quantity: 13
